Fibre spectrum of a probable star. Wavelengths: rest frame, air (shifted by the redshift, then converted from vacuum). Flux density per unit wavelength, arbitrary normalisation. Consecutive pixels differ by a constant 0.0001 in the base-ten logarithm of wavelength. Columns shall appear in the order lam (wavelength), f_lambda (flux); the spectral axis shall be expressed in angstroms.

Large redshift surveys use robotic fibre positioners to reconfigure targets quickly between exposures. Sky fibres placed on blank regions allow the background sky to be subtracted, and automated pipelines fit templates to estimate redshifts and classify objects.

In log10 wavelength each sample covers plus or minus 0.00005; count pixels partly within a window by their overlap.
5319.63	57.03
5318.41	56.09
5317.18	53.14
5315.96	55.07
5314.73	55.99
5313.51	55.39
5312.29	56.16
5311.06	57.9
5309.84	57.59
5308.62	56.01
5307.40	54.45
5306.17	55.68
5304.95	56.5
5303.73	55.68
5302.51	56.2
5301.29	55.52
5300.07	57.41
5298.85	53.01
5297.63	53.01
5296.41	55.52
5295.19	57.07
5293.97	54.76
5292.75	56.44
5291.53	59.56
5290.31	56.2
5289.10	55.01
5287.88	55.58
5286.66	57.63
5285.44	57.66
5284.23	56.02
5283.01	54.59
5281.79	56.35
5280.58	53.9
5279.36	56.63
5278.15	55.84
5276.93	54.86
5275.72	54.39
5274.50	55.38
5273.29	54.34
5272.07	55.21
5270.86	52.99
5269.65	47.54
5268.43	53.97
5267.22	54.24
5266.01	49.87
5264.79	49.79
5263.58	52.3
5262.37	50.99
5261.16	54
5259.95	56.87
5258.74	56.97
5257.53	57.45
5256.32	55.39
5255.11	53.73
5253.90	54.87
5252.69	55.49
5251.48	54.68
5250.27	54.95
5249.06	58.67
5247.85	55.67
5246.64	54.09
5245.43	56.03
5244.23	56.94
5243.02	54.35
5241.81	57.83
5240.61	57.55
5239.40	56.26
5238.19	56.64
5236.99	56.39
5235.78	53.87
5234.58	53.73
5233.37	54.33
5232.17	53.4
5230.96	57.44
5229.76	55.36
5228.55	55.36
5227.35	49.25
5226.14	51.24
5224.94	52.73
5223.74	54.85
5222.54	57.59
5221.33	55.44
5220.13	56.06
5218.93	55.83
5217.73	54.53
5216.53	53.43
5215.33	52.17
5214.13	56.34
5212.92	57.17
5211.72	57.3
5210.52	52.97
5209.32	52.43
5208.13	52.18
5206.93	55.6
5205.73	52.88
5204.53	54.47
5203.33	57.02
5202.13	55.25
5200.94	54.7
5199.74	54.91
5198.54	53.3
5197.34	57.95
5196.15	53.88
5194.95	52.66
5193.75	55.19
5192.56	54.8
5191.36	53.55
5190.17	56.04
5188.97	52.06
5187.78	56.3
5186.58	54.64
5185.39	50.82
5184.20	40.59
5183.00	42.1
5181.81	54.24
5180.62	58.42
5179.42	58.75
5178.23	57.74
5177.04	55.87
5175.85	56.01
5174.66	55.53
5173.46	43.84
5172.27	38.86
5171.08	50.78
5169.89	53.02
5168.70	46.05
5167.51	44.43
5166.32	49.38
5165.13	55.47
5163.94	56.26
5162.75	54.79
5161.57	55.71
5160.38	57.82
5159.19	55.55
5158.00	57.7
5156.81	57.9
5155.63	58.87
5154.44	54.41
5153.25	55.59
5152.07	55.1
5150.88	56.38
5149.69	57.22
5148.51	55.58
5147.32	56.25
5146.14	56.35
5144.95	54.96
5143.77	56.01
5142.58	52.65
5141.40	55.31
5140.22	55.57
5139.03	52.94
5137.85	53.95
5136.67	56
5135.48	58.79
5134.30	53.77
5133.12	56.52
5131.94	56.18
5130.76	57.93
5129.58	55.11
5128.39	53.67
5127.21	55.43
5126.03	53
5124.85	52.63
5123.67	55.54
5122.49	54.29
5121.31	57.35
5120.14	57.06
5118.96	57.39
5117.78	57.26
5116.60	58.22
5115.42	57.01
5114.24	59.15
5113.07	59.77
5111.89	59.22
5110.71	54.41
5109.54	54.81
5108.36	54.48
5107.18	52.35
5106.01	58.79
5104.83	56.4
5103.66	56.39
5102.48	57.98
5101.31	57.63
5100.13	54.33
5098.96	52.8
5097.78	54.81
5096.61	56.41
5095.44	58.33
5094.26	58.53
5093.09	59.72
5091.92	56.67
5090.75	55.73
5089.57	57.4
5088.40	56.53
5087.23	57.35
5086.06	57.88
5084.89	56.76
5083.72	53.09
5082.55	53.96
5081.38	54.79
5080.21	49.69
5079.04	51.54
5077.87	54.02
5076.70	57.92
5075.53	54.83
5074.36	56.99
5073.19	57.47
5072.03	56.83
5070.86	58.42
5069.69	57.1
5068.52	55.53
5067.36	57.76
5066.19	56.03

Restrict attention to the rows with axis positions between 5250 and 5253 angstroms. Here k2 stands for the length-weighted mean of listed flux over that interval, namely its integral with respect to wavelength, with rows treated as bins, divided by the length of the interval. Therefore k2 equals 55.0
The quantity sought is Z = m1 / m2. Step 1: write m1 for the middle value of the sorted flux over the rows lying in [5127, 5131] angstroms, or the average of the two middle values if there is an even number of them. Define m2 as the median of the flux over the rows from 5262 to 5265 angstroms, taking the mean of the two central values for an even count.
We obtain 1.08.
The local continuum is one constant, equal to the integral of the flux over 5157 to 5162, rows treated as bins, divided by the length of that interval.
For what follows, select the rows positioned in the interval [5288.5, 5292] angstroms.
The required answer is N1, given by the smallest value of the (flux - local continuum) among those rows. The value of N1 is -1.7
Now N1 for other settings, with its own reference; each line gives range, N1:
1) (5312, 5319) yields -3.6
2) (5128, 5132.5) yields -3.1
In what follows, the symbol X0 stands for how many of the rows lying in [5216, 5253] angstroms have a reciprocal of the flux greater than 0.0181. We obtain 14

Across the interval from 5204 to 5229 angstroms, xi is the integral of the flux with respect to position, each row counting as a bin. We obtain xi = 1357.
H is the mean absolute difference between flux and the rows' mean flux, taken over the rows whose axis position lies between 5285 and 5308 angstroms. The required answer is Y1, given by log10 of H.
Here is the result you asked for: 0.07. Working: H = 1.2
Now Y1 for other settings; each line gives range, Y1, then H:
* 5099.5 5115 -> 0.30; 2.0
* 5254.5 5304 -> 0.24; 1.7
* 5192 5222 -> 0.14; 1.4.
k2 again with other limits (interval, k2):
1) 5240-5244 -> 56.6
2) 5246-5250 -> 56.0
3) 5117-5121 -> 57.4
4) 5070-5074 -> 57.5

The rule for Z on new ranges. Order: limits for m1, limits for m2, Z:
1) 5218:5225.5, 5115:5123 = 0.97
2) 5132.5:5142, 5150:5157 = 0.99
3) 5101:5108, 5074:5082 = 1.04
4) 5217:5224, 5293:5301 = 1.01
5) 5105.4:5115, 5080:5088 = 1.04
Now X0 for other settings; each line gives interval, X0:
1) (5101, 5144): 13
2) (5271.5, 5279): 4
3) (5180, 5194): 9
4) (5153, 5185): 12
